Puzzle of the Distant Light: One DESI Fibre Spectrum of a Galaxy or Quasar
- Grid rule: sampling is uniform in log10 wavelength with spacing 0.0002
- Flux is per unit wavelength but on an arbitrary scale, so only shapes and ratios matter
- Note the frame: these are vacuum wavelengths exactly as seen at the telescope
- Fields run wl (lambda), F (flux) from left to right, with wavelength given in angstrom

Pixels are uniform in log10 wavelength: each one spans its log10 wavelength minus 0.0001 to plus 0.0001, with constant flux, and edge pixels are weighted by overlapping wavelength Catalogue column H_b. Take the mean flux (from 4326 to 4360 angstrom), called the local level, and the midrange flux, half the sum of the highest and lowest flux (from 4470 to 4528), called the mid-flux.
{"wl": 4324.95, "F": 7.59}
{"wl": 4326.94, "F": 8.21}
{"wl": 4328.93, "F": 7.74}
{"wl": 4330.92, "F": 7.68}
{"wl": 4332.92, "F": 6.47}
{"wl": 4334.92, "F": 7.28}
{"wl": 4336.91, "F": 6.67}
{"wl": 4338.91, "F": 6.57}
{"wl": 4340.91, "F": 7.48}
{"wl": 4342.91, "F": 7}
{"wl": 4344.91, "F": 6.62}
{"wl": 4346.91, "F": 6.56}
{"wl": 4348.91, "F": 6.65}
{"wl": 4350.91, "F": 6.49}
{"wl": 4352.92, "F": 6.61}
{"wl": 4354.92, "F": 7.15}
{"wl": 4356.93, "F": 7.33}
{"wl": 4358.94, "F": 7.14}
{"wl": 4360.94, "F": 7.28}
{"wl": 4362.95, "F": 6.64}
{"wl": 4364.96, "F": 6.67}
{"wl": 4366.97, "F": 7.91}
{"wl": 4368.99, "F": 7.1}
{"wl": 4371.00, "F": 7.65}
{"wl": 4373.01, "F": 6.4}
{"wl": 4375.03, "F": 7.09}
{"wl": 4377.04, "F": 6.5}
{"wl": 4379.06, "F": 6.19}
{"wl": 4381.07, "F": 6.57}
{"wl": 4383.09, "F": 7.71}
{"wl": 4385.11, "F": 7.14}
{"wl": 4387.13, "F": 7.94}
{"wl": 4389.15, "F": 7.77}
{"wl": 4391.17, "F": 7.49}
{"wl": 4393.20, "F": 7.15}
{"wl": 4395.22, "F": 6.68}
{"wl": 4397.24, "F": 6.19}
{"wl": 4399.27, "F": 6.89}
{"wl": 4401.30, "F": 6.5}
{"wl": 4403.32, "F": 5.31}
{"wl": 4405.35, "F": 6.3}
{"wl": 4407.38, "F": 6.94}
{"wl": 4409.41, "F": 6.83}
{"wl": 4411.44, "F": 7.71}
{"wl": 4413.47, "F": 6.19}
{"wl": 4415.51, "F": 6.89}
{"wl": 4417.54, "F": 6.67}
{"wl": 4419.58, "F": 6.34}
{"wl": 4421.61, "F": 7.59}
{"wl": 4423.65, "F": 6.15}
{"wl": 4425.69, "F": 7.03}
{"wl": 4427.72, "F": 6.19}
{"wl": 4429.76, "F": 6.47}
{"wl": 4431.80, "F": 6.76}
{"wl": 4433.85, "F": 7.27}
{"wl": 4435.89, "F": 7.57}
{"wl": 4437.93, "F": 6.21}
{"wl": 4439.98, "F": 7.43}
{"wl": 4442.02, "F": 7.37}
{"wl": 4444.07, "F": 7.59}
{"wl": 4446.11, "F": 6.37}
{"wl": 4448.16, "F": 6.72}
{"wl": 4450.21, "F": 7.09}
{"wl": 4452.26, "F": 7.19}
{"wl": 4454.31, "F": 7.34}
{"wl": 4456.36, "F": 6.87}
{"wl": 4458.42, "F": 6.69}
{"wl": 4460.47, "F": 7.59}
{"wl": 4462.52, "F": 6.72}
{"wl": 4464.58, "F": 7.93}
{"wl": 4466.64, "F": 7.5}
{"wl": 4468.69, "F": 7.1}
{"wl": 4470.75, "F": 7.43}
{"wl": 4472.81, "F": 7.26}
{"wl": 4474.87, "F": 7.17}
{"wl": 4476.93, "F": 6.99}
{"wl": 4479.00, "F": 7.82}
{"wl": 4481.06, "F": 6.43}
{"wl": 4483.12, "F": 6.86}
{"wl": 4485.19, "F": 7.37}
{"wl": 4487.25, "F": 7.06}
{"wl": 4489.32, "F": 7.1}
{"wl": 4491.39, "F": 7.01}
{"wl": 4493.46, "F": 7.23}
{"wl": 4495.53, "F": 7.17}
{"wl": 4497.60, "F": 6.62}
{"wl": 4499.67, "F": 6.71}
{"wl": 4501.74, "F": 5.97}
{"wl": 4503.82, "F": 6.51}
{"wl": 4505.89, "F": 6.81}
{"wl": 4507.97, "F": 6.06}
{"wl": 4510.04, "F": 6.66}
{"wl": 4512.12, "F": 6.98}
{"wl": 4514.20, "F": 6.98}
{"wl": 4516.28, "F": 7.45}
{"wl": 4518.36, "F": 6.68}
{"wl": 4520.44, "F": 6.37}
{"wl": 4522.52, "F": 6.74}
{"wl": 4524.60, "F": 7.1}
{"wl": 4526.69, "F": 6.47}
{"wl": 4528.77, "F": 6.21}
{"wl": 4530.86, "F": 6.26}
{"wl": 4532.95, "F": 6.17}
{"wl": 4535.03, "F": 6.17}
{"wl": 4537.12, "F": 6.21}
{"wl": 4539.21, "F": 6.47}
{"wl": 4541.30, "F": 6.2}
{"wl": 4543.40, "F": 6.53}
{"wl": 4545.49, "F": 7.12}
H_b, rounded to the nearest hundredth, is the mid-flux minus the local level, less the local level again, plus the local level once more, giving -0.14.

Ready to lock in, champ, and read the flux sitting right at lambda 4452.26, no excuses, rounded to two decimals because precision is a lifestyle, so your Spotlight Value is 7.19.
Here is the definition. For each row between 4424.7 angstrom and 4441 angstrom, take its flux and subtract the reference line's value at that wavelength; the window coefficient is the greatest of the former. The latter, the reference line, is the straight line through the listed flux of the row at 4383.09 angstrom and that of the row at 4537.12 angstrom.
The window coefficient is 0.37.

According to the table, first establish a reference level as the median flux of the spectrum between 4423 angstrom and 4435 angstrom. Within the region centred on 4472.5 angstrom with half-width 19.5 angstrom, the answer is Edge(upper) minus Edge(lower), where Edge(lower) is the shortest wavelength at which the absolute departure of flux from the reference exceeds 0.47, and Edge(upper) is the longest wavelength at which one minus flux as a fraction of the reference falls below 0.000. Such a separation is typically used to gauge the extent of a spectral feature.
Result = 37.1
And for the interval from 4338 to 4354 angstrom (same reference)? 8.0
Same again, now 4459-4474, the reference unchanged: 12.3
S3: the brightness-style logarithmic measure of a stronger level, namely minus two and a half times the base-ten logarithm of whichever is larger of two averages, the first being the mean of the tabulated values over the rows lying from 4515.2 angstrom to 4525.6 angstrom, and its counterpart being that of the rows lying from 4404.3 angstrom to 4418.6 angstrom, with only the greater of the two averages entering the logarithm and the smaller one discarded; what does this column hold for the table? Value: -2.09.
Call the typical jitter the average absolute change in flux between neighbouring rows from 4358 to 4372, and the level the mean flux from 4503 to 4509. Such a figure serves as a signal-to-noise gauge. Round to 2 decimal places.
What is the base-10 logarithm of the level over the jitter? 1.06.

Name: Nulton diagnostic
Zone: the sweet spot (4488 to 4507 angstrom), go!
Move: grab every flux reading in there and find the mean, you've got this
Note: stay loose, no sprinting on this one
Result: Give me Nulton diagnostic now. 6.79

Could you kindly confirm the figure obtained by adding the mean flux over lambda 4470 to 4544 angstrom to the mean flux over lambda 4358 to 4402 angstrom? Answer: 13.78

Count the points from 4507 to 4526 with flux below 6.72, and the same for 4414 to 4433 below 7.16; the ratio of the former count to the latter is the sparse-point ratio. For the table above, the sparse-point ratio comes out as 0.50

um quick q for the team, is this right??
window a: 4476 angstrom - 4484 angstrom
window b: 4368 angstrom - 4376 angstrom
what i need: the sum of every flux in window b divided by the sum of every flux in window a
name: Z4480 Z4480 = 1.00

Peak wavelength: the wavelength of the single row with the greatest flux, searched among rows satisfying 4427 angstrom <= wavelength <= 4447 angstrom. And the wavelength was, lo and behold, 4444.07 angstrom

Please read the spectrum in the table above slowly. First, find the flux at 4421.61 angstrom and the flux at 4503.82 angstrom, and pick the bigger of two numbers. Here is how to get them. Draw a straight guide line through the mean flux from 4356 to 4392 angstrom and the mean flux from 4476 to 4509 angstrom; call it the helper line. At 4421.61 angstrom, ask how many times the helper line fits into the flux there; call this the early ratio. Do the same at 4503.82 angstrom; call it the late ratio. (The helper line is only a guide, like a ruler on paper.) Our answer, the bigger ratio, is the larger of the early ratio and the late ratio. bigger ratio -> 1.08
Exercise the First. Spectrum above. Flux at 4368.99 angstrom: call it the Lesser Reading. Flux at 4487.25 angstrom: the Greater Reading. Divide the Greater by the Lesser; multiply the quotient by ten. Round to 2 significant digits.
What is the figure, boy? 9.9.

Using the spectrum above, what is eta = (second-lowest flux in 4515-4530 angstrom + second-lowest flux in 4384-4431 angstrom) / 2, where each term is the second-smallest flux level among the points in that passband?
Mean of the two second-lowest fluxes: 6.26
